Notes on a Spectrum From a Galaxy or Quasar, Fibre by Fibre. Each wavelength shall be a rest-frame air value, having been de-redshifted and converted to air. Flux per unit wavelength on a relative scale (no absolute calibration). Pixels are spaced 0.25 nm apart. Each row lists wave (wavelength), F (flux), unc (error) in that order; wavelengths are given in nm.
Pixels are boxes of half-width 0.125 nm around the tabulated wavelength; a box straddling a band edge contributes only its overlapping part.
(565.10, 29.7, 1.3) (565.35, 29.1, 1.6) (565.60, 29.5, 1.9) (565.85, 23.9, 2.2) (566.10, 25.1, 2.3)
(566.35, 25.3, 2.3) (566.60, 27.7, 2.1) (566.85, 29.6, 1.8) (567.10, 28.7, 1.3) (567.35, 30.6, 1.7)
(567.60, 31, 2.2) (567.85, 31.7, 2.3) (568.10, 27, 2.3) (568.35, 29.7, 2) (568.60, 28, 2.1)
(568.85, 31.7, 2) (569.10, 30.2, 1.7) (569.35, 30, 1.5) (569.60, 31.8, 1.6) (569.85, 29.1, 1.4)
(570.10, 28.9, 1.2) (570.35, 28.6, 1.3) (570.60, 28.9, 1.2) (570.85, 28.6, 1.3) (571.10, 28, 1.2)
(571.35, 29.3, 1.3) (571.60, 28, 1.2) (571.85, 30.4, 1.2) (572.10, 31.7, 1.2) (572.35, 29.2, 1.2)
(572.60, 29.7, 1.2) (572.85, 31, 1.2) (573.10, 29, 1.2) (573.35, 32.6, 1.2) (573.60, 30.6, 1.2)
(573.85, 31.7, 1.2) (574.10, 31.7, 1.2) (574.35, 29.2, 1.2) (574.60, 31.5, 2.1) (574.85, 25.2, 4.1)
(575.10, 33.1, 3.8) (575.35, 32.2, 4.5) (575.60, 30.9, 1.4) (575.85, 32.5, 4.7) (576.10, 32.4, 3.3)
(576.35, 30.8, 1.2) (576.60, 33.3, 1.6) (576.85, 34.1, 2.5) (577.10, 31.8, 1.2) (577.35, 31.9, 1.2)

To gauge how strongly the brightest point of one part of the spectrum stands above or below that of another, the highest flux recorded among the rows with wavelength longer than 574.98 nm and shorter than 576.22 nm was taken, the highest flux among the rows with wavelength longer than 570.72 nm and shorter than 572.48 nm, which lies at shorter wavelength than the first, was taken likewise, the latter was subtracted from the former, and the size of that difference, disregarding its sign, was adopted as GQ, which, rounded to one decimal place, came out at 1.4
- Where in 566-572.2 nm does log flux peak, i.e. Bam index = 569.60 nm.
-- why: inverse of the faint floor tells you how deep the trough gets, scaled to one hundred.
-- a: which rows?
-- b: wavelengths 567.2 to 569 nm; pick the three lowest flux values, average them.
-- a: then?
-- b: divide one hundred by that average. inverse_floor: 3.54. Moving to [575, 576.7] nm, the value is 3.19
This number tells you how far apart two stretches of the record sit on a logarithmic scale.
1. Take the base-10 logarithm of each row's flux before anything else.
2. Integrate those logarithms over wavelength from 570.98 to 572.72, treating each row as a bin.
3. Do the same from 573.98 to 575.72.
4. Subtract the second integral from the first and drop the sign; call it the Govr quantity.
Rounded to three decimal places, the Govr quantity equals 0.025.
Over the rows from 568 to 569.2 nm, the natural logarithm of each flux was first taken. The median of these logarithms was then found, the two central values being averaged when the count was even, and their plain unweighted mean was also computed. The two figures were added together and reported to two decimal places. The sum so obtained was 6.77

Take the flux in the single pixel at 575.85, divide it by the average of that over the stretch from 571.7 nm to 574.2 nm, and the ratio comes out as 1.06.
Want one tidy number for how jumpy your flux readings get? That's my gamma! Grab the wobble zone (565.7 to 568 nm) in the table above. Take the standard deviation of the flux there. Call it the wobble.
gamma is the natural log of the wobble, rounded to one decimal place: 1.0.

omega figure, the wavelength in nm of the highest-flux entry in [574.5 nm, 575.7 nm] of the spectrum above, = 575.10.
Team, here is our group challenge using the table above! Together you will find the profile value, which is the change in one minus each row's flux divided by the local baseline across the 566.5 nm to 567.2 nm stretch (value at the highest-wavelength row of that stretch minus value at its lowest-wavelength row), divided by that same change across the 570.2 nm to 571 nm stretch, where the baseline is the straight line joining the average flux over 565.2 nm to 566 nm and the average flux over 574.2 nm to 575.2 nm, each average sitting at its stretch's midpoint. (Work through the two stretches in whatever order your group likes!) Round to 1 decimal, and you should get -7.4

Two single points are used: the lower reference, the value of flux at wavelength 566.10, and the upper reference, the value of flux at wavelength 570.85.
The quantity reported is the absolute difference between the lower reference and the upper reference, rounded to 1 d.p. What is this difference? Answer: 3.5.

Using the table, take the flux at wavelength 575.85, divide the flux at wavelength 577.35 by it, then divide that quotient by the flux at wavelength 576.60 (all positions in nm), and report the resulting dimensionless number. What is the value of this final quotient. 0.0295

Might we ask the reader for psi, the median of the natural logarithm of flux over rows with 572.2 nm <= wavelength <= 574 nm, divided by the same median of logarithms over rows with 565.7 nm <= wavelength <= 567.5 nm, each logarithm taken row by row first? 1.03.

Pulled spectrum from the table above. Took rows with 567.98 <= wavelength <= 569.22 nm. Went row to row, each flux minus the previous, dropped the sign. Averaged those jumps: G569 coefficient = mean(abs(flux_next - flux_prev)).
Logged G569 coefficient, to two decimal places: 2.40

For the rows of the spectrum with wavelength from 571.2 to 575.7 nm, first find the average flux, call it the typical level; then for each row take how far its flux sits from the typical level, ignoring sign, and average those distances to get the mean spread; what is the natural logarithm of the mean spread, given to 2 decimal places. 0.38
